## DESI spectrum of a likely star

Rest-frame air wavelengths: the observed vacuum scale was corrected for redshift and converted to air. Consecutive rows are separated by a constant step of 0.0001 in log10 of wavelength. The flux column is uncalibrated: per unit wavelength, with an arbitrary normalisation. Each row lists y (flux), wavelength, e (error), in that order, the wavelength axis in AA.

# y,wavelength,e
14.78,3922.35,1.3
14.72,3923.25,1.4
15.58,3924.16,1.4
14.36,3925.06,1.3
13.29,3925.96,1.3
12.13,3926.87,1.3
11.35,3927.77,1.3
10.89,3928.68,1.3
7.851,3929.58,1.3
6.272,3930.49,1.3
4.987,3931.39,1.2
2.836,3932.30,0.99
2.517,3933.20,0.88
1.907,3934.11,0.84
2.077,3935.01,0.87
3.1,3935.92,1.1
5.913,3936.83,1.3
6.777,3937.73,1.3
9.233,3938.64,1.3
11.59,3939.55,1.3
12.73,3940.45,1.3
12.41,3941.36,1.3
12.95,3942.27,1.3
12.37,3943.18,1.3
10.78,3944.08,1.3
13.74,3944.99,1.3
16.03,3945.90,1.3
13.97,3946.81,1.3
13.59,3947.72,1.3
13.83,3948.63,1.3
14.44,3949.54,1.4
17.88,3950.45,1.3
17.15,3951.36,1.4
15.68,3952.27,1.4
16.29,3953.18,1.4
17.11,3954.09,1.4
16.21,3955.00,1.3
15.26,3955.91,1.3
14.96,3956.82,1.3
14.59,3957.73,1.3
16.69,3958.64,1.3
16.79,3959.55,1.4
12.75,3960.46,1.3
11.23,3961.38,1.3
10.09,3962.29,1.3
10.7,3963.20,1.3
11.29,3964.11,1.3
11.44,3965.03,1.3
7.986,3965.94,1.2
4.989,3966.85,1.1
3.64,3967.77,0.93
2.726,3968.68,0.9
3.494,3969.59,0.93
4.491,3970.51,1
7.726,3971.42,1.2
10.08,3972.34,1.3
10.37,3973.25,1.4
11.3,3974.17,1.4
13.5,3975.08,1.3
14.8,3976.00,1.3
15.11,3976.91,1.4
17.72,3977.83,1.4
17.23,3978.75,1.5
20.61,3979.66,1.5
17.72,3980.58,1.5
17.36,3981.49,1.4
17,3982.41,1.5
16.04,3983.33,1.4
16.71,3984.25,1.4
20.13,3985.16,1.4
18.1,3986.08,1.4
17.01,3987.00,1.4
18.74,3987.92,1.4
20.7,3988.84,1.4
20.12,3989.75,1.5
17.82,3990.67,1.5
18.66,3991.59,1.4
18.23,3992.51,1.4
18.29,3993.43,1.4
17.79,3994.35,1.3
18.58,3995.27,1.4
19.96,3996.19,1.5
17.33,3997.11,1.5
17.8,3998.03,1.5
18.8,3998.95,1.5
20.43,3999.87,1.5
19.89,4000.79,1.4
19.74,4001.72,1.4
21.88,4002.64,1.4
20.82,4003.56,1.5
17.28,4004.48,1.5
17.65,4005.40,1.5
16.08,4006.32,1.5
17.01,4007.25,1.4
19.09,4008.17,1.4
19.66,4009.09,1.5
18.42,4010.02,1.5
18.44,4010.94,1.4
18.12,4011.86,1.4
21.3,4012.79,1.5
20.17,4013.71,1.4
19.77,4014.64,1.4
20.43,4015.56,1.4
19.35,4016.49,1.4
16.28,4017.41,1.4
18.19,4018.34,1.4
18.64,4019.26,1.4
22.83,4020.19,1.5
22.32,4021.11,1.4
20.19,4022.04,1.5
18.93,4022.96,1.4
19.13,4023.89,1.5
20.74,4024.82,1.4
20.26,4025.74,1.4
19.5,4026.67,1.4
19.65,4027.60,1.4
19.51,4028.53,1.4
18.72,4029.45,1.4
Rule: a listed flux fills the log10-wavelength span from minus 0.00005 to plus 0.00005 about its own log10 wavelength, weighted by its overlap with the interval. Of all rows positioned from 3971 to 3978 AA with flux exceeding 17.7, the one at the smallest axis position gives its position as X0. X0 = 3977.83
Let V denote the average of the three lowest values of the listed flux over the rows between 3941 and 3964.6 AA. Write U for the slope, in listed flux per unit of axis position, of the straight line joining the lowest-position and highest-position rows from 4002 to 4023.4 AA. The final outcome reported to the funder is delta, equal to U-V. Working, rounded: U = -0.15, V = 11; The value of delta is -10.7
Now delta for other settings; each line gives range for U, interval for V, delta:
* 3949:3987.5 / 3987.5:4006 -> -17.4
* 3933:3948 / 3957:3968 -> -4.8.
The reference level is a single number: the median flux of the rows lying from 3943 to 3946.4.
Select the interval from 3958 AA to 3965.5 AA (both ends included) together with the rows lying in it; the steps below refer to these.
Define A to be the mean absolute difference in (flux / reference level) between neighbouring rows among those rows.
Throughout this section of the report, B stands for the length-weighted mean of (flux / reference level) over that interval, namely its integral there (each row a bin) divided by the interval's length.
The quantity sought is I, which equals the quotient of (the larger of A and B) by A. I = 11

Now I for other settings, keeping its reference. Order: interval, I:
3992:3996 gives 41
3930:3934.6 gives 3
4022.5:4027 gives 26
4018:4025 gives 14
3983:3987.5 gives 10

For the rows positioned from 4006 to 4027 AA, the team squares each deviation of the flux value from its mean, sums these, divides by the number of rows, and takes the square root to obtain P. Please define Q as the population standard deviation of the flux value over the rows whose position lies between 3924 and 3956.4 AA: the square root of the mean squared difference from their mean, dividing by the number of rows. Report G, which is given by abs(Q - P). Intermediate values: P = 1.6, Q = 4.7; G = 3.1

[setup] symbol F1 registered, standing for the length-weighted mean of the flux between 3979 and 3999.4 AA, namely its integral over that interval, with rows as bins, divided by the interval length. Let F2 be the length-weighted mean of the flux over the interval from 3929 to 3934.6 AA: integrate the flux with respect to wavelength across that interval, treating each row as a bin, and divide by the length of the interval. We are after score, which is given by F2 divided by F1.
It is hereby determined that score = 0.2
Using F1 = 18.3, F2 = 5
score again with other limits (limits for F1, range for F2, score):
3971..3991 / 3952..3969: 0.8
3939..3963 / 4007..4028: 1.4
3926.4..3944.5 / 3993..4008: 2.3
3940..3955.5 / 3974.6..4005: 1.3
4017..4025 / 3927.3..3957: 0.6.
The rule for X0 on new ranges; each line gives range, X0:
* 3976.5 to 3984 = 3977.83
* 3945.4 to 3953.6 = 3950.45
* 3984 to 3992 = 3985.16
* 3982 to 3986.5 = 3985.16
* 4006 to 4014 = 4008.17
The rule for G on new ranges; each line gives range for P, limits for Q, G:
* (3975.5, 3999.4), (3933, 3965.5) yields 2.9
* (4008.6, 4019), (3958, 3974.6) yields 2.7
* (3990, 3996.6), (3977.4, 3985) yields 0.6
